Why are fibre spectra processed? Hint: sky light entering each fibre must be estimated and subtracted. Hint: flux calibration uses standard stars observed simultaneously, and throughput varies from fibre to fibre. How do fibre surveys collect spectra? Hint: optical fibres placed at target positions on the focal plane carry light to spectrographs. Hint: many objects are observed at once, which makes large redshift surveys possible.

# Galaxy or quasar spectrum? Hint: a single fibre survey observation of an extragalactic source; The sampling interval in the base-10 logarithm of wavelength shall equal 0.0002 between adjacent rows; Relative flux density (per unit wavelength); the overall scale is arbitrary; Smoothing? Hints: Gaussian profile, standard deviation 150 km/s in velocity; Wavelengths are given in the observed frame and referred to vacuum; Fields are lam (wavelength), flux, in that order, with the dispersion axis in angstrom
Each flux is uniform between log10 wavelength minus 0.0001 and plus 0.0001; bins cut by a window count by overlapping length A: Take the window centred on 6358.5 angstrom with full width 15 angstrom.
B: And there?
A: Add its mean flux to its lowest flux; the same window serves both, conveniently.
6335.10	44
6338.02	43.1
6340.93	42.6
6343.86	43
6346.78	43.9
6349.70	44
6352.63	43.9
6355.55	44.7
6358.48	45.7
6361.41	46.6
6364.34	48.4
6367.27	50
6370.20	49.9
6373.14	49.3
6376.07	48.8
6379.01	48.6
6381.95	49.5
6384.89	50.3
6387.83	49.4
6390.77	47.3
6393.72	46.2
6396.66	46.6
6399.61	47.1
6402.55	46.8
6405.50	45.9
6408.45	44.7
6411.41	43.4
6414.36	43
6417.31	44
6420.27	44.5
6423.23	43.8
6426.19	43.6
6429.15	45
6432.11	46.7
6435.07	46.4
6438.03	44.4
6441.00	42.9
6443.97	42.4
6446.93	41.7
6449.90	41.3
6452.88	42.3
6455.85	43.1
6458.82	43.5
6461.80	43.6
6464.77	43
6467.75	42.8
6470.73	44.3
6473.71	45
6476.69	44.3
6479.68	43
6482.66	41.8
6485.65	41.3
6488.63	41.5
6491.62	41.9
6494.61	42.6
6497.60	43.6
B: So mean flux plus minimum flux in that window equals 89.8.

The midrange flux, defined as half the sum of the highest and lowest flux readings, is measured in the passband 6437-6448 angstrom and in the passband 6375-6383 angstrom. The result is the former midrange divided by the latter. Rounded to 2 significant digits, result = 0.88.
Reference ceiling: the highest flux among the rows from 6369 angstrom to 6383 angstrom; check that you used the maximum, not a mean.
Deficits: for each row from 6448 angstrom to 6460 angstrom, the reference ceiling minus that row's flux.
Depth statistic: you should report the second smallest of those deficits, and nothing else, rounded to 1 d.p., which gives 6.8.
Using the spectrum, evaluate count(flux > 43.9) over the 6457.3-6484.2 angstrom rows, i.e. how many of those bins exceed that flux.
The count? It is 3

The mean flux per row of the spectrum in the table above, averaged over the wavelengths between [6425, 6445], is 44.5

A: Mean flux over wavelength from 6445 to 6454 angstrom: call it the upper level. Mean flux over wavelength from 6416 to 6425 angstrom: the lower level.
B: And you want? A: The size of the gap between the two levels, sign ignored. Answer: 2.3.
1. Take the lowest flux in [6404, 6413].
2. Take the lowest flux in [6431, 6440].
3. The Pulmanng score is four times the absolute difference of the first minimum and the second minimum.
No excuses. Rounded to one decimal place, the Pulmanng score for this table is 4.0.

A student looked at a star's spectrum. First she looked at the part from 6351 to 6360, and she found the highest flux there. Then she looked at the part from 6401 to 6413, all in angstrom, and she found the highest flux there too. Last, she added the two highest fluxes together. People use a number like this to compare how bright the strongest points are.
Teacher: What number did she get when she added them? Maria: 92.5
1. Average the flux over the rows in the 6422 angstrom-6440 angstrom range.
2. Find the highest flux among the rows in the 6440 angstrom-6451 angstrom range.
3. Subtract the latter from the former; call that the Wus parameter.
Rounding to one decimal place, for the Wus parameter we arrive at 2.1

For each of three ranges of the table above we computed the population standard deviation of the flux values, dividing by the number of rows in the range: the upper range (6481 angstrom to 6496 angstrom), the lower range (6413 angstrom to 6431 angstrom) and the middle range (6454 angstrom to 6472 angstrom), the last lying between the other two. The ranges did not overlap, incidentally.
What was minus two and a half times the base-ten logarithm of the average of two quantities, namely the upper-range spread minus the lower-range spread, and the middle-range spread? 2.1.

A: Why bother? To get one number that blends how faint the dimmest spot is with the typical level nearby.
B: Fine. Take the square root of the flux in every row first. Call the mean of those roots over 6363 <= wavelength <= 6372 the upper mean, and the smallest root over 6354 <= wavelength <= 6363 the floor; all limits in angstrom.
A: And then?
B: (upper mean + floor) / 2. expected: 6.86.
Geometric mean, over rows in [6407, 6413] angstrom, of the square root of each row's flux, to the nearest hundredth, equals 6.64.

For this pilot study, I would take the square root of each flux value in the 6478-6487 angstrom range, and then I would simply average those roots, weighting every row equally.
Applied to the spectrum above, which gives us 6.48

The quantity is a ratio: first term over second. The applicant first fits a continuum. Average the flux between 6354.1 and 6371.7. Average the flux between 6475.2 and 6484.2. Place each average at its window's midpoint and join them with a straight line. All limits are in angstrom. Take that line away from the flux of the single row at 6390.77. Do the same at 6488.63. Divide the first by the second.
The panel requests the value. -0.7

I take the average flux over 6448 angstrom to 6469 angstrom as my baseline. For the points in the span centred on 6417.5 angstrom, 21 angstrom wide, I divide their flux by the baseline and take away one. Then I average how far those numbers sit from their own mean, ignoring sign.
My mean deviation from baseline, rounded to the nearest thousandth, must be 0.011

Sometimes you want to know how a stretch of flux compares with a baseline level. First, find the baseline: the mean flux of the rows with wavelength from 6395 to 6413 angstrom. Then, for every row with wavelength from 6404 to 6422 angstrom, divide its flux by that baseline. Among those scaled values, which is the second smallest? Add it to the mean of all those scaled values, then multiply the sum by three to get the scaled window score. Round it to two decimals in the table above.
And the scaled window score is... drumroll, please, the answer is 5.75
